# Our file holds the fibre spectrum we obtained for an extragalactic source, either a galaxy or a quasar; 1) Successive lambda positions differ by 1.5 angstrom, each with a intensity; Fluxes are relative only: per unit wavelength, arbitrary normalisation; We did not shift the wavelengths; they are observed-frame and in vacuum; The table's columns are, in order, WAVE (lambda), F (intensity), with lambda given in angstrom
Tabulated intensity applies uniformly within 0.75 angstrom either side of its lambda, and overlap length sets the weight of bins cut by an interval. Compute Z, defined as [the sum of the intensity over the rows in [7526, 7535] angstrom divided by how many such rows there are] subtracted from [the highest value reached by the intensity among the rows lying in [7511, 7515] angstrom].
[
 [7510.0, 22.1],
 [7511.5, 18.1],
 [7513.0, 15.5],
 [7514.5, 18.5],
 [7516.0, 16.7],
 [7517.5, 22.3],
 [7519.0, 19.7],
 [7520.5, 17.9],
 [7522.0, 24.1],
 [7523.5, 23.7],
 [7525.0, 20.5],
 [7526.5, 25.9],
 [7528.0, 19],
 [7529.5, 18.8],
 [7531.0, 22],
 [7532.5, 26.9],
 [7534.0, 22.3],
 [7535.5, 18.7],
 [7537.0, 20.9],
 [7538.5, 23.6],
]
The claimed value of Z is -4.0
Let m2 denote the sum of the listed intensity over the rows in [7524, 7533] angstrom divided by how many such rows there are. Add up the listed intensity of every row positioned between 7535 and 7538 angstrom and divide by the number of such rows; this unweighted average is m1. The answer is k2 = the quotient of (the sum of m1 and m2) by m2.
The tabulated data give 1.89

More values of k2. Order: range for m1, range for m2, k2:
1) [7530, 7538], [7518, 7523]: 2.08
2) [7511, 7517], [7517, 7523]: 1.82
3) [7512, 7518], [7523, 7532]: 1.84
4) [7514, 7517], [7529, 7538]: 1.81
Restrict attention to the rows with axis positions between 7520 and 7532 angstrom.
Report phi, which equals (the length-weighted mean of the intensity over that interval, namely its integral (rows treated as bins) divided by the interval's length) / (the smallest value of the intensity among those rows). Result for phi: 1.21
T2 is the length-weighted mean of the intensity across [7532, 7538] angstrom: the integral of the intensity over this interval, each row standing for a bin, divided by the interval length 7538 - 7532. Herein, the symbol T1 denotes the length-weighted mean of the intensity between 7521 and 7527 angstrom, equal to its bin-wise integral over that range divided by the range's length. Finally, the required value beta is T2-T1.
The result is -1.2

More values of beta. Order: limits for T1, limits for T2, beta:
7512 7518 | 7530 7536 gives 4.4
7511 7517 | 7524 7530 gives 3.9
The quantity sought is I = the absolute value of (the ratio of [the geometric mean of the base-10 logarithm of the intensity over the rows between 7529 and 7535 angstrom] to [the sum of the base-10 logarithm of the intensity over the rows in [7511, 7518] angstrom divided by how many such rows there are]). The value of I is 1.07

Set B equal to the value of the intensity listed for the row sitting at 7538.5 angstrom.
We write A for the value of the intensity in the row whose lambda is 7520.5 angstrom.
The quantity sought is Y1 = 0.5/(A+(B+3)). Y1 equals 0.0112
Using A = 17.9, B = 23.6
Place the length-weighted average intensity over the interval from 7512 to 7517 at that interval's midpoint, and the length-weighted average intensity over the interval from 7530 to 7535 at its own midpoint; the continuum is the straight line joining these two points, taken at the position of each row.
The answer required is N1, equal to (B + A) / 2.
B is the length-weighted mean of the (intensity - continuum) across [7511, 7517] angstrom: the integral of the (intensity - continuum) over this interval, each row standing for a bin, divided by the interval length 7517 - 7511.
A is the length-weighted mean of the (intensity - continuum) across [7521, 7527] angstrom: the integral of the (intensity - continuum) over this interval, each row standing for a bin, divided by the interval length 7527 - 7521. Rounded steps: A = 2.8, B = 0.3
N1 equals 1.56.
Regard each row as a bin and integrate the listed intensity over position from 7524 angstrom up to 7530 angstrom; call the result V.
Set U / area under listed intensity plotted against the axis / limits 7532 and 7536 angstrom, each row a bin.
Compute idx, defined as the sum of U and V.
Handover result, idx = 218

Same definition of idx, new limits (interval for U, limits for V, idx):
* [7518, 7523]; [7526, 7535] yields 305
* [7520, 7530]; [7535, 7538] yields 276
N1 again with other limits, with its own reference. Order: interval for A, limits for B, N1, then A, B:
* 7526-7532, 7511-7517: -0.14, -0.6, 0.3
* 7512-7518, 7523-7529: 0.84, 0.7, 1.0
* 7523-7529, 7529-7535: 0.22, 1.0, -0.6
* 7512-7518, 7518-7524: 1.29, 0.7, 1.9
